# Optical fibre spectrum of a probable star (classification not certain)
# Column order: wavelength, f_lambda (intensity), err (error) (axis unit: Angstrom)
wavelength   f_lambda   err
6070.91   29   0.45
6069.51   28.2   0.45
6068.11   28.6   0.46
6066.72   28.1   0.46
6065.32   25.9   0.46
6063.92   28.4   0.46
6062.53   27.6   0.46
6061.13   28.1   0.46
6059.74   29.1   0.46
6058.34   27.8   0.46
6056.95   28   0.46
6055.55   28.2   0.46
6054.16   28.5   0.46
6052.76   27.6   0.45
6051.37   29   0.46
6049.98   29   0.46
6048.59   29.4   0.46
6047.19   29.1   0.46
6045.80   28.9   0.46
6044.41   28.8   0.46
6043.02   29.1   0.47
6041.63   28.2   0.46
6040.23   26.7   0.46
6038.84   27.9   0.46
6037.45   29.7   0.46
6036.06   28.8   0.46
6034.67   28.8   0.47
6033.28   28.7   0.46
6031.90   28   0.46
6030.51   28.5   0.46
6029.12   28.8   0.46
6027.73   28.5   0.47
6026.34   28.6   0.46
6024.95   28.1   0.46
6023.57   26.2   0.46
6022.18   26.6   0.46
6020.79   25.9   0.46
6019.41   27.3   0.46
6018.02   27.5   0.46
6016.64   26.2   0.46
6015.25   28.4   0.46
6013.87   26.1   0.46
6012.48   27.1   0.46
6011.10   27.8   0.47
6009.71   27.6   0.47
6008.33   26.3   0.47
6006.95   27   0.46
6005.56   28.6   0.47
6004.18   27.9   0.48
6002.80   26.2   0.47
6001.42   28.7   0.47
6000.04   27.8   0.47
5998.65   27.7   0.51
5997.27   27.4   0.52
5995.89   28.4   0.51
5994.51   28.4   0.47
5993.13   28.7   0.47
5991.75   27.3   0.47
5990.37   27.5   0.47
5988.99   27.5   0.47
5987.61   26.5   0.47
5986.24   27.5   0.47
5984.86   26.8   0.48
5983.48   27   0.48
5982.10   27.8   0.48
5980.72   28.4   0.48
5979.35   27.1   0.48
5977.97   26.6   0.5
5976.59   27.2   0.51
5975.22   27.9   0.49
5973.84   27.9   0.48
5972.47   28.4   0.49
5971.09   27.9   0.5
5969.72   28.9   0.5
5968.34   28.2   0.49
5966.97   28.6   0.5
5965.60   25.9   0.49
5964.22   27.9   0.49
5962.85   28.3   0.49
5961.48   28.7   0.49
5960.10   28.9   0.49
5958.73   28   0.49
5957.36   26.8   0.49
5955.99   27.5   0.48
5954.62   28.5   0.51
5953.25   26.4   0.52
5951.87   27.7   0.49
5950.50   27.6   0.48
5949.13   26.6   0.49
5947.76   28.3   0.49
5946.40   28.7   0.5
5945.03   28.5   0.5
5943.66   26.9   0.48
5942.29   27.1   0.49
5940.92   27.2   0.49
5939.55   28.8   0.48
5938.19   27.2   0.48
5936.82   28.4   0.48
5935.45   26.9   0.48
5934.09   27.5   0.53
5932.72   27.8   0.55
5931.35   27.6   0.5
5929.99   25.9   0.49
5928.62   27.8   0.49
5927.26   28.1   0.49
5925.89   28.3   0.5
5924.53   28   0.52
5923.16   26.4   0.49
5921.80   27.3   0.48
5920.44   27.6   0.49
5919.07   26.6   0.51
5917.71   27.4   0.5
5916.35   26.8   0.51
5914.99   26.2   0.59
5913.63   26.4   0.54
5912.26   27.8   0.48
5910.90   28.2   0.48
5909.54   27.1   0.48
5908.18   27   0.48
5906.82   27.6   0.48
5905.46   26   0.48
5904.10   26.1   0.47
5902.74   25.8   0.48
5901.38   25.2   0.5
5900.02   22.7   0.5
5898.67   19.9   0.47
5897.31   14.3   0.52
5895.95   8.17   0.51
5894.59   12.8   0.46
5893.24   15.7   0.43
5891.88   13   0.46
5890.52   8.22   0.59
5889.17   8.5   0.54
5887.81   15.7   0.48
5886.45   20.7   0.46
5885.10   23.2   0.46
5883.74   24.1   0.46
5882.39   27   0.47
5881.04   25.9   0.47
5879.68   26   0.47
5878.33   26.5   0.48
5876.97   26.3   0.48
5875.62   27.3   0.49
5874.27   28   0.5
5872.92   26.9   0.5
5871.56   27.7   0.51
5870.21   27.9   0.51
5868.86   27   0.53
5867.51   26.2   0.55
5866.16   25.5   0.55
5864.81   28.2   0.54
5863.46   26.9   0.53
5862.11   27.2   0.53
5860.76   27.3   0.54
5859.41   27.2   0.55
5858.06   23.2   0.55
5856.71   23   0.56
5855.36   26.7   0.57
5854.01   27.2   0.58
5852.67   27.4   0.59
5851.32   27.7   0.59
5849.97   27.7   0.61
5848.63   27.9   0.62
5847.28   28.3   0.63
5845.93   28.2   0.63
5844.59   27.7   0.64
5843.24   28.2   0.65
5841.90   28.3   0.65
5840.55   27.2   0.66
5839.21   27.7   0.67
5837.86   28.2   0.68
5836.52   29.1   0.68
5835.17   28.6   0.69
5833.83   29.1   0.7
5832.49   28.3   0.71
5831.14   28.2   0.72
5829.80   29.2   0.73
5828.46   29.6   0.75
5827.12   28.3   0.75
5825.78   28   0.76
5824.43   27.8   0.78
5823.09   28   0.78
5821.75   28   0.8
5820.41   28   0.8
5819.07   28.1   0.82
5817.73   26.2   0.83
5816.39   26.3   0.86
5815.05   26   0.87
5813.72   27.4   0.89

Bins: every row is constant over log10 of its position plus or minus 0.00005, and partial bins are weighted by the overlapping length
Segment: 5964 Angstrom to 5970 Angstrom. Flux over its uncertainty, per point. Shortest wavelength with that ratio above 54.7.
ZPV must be 5964.22 Angstrom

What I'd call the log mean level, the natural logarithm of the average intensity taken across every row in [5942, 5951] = 3.32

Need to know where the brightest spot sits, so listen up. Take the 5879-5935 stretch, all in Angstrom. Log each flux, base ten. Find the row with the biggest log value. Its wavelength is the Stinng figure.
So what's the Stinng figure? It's 5925.89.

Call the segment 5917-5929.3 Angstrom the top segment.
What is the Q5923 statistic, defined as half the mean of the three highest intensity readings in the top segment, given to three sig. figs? 14.1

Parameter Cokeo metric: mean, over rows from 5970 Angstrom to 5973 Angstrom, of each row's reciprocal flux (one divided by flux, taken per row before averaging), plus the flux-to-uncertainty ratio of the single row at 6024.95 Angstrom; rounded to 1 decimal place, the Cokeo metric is 61.1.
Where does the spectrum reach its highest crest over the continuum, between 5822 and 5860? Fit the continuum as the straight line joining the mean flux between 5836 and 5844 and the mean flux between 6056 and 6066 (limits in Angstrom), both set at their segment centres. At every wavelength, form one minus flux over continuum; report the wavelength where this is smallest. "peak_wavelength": 5828.46 Angstrom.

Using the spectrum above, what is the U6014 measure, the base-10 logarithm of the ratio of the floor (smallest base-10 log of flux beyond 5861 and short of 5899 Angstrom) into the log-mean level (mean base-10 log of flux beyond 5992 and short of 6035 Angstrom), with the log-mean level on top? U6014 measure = 0.199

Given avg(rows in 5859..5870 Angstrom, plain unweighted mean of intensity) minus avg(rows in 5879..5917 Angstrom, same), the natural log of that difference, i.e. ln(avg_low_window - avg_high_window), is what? 1.7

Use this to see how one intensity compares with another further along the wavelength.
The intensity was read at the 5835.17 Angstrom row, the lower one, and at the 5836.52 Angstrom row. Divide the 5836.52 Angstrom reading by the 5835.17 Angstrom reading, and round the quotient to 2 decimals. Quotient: 1.02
